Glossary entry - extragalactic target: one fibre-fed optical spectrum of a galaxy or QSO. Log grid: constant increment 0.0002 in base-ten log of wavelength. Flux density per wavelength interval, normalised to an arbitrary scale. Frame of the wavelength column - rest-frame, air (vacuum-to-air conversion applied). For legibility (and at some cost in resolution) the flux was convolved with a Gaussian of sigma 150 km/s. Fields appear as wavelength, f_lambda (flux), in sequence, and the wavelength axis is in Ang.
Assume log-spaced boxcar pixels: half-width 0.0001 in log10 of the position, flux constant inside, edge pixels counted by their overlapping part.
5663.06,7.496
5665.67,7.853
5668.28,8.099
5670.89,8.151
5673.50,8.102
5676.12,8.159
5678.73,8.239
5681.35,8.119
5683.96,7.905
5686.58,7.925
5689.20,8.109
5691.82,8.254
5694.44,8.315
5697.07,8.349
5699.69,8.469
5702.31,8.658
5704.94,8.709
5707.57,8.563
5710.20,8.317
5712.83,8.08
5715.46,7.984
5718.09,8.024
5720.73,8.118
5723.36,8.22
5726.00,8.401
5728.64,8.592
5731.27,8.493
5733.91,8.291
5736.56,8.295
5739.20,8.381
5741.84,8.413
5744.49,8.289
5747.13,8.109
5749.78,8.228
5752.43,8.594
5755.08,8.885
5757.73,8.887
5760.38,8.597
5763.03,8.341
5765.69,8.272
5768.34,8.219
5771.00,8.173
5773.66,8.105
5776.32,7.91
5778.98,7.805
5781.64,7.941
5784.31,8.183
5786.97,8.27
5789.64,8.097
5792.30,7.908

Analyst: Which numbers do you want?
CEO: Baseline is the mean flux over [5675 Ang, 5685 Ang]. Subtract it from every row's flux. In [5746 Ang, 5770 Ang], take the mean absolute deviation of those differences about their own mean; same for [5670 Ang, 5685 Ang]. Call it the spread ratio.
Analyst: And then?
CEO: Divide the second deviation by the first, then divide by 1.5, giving 0.19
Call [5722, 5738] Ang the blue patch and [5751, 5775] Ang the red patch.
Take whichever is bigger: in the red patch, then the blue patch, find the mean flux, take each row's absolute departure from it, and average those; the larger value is 0.26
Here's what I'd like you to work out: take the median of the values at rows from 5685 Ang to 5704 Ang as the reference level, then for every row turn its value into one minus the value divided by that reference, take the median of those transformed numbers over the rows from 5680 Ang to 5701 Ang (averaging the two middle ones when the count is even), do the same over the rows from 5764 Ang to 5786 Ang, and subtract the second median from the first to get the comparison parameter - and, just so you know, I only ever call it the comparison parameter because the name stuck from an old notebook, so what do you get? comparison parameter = -0.01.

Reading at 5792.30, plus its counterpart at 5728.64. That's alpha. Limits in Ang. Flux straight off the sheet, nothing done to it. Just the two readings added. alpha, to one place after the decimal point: 16.5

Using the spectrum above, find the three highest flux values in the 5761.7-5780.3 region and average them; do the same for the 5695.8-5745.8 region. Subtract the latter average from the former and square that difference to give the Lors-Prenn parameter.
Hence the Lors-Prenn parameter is 0.14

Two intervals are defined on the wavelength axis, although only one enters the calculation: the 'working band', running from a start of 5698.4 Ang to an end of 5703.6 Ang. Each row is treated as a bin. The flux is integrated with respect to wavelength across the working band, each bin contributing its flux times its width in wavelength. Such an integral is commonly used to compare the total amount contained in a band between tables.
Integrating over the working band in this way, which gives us 45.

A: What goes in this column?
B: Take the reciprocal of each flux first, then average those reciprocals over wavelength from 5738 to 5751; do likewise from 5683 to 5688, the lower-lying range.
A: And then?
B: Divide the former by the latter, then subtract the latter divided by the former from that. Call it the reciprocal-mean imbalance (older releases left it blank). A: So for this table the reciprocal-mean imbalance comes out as -0.09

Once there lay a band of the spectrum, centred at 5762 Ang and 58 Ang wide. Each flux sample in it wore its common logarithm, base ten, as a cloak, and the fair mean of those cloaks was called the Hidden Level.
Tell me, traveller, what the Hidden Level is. 0.918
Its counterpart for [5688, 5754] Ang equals 0.921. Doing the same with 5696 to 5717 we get 0.924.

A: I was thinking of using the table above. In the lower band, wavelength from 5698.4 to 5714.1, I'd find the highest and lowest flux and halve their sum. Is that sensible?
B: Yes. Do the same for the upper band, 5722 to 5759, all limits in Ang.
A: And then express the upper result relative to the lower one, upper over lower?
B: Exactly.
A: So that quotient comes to 1.012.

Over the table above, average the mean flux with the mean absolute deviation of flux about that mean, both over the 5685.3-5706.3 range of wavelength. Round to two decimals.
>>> 4.27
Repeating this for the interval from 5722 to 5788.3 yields 4.25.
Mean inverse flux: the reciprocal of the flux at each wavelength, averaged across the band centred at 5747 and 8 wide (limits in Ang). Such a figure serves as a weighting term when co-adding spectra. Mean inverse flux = 0.122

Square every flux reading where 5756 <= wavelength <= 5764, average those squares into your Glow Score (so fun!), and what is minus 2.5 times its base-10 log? -4.68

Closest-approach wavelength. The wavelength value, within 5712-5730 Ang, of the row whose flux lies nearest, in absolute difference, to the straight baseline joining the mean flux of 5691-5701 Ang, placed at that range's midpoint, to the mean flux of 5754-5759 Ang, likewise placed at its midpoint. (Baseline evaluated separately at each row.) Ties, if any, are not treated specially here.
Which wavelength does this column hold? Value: 5728.64 Ang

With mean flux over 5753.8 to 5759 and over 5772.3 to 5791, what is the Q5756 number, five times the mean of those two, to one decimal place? 42.3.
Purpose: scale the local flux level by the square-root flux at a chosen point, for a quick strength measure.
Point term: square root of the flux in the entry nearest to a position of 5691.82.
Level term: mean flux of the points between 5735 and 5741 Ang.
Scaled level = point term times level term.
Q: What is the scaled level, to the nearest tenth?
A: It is 24.0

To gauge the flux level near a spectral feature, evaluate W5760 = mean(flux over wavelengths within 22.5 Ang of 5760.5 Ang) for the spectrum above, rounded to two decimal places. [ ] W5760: 8.30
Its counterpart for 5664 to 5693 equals 8.08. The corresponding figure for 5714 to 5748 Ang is 8.28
